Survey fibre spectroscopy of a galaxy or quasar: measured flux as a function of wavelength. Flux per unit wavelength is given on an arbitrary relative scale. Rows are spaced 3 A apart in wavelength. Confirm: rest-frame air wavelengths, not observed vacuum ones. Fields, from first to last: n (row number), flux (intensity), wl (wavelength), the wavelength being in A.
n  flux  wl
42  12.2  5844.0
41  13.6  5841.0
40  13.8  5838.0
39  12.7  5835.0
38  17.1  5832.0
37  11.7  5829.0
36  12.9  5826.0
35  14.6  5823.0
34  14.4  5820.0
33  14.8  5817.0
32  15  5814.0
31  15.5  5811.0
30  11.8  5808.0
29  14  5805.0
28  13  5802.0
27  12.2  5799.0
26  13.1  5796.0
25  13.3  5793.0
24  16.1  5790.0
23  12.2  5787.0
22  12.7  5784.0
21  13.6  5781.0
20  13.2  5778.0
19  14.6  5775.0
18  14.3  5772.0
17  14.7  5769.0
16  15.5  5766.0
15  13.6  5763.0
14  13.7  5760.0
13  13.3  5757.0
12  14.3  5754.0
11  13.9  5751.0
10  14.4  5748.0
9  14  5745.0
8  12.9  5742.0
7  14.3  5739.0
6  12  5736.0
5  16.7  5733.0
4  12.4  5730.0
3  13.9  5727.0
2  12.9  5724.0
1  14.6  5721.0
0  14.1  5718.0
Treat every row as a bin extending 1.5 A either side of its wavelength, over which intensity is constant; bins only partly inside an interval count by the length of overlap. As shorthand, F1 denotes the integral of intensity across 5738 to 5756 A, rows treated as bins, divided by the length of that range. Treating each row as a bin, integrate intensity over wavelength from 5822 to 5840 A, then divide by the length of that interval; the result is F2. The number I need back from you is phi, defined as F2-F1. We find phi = -0.17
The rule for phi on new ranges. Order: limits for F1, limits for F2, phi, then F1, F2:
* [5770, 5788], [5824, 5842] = 0.16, 13.5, 13.66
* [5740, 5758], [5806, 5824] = 0.51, 13.8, 14.33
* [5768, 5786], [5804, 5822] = 0.49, 13.8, 14.27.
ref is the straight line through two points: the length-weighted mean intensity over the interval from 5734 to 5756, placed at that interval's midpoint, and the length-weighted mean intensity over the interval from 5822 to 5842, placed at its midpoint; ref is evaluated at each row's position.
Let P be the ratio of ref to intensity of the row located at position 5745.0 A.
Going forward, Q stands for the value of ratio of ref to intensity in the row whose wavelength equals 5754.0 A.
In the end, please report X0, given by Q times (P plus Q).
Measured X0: 1.9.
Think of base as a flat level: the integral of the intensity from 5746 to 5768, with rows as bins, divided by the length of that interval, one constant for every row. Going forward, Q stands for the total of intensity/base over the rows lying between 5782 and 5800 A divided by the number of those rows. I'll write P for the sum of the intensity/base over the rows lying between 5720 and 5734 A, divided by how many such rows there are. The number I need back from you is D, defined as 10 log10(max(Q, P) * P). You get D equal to -0.01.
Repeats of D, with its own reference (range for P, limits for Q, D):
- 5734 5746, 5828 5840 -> -0.35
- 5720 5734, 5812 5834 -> 0.07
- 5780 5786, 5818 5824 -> -0.19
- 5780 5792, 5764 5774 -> 0.07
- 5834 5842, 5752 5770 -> -0.21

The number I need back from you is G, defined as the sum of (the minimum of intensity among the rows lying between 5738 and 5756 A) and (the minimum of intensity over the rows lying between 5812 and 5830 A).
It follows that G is 24.6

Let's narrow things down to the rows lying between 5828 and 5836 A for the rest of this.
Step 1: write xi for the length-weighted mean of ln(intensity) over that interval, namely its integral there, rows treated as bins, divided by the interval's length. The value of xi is 2.63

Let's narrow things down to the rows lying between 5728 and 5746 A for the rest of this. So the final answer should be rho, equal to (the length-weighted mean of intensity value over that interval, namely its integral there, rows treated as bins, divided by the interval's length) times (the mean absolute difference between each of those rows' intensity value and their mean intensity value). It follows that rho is 18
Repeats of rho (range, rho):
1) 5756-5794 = 12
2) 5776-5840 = 16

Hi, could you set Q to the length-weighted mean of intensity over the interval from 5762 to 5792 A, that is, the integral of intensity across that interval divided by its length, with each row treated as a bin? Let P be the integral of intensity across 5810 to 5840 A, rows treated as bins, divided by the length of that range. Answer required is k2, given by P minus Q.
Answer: 0.2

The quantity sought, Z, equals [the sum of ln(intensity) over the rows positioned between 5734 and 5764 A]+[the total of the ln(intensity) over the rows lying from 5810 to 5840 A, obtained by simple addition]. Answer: 52.6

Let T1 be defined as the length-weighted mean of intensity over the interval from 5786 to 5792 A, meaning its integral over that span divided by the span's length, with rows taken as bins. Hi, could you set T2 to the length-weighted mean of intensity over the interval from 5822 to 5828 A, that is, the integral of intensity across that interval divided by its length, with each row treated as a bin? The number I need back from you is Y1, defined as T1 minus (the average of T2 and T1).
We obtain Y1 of 0.37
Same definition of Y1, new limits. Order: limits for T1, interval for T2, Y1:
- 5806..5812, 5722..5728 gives 0.03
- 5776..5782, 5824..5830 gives 0.47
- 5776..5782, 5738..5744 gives -0.05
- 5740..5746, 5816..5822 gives -0.55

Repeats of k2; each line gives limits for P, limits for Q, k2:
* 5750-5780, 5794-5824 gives 0.3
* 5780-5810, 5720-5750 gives -0.6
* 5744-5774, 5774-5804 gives 0.8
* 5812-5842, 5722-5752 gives 0.3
